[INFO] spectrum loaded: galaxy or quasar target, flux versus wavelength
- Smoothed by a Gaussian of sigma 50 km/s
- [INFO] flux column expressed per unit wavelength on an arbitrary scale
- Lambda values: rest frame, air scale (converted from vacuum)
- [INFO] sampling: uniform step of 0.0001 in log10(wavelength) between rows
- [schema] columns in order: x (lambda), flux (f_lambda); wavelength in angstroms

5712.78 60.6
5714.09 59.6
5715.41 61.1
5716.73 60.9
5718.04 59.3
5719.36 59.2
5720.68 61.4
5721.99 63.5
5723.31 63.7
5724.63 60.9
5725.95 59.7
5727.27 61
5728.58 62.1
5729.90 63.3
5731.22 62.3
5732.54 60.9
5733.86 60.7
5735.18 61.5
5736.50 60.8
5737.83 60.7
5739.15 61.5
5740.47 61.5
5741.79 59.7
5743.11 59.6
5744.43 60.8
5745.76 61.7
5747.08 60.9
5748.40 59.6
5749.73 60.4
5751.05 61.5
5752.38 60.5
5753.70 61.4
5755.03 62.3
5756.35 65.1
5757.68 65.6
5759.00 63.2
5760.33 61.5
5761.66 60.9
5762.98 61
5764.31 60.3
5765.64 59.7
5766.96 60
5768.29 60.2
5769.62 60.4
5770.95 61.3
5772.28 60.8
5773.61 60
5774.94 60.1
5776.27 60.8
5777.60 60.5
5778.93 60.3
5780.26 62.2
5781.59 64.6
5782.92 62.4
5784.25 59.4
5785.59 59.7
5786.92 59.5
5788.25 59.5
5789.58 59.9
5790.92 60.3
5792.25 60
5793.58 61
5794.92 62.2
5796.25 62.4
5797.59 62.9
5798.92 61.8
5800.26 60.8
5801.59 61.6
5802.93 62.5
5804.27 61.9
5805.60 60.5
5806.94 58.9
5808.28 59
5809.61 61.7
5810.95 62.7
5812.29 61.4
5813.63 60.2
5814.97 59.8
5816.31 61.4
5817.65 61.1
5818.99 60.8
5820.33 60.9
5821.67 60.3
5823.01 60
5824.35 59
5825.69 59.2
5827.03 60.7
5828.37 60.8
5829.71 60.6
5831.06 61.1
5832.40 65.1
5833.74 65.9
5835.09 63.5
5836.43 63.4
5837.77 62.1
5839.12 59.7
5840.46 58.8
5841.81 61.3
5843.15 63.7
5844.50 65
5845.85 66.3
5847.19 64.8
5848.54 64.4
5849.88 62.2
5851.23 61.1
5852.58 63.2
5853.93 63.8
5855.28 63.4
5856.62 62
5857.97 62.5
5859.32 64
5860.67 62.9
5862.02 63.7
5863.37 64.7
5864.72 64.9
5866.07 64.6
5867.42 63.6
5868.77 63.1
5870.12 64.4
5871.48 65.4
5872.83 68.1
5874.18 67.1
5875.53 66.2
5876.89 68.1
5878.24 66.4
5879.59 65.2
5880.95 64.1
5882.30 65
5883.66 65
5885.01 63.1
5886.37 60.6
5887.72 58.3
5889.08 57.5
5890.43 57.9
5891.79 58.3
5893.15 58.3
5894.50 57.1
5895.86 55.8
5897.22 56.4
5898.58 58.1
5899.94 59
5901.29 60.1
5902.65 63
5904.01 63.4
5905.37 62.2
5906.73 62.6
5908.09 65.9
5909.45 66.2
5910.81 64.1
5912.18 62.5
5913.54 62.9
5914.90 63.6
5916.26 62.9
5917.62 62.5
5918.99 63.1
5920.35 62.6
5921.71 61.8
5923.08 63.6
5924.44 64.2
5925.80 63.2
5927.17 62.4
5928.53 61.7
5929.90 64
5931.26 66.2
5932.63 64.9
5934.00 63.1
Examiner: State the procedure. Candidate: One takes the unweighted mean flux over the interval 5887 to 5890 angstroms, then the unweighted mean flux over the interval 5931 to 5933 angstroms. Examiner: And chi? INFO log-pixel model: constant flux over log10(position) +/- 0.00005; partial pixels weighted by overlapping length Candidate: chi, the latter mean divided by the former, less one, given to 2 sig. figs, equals 0.13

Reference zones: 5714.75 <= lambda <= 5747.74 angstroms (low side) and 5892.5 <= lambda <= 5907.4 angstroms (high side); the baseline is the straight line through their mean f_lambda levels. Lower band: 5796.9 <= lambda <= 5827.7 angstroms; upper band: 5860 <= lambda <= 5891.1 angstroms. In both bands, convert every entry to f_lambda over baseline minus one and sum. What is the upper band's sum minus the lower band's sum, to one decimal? 1.4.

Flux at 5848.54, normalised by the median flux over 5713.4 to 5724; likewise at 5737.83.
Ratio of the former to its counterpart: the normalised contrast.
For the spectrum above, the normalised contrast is 1.06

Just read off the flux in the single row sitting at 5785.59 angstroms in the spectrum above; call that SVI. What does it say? 59.7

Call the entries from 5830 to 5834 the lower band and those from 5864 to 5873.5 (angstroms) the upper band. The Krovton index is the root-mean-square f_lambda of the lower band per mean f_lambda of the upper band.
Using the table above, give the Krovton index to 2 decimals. 0.99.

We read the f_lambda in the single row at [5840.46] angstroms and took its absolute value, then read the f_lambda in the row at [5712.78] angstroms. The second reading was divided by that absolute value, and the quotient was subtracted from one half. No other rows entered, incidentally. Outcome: -0.53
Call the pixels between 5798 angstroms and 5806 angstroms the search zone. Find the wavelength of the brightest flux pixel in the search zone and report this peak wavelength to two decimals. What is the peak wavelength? 5802.93 angstroms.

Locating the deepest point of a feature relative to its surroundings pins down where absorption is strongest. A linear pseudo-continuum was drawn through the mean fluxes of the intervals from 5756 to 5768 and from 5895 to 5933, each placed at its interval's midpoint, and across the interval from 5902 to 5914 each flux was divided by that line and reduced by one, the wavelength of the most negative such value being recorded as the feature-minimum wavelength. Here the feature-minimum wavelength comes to 5905.37 angstroms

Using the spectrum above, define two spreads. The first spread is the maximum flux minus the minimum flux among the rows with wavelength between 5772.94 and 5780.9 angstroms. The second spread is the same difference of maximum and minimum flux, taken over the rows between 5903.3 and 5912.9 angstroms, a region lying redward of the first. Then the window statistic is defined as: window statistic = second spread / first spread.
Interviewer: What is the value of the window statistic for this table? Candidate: 1.8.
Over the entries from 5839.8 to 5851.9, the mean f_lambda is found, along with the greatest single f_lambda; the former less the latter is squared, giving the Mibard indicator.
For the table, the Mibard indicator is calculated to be 10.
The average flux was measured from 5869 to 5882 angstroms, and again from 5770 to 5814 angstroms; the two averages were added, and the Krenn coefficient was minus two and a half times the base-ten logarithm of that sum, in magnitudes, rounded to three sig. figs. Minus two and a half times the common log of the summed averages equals -5.26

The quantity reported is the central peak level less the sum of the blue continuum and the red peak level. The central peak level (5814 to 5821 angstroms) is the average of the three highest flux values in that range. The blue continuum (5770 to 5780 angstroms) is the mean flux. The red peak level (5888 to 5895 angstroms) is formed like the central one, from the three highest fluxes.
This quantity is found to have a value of -57.6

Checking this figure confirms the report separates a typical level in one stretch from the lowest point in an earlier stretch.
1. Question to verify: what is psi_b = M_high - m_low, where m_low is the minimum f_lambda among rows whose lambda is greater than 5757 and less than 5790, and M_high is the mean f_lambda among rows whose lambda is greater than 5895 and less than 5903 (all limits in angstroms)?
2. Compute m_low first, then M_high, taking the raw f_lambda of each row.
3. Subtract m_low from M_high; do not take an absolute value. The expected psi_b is -1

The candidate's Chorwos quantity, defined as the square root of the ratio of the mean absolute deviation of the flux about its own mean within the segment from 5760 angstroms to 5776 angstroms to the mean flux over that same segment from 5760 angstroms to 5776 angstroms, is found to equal 0.090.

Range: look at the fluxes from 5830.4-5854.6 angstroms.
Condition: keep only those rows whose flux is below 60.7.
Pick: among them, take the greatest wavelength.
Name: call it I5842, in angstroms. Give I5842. 5840.46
